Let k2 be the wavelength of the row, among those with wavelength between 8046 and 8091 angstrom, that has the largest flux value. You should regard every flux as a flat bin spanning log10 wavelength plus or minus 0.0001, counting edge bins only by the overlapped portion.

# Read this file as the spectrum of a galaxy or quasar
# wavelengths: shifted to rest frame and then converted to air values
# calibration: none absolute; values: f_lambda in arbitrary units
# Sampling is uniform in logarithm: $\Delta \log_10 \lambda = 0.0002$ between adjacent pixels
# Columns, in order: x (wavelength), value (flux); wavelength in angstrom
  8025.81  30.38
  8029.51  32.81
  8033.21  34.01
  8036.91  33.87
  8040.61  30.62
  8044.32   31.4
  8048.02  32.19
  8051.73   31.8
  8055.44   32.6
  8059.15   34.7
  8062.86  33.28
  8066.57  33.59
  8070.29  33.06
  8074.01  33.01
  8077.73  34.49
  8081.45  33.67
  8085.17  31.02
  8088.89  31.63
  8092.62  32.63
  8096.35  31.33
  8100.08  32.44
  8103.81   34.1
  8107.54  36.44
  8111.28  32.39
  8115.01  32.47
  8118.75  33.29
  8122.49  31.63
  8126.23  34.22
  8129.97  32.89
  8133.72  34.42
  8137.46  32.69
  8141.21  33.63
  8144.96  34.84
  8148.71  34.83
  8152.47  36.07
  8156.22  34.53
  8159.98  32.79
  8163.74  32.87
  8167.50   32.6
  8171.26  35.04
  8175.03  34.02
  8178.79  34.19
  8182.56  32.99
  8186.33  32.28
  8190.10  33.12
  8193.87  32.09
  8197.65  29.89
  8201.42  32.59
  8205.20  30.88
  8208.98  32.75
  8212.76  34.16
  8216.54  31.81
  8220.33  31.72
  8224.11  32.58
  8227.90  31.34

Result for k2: 8059.15 angstrom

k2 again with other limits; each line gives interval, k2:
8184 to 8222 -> 8212.76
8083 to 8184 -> 8107.54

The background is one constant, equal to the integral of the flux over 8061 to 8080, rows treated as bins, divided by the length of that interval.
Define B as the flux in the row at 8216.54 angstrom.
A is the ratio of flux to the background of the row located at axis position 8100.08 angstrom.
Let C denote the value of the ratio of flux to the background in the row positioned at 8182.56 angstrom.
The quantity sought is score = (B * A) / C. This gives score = 31.3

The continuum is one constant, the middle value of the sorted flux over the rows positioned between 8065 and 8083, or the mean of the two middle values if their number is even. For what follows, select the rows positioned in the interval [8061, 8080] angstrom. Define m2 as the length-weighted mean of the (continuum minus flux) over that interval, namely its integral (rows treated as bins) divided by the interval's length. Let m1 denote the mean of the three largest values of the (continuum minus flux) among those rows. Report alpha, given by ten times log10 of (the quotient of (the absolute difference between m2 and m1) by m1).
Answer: -1.0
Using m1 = 0.5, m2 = 0.1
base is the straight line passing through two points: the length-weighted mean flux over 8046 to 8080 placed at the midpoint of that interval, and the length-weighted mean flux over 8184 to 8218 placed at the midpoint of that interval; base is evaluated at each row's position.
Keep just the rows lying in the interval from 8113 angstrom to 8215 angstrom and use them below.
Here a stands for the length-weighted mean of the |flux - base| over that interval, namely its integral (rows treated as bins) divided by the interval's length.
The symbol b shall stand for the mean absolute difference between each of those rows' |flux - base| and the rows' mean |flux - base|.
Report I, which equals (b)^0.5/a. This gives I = 0.77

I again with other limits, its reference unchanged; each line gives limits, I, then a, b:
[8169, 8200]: 0.74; 1.24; 0.84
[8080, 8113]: 0.66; 1.31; 0.75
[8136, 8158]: 0.50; 1.88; 0.88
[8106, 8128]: 0.76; 1.21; 0.85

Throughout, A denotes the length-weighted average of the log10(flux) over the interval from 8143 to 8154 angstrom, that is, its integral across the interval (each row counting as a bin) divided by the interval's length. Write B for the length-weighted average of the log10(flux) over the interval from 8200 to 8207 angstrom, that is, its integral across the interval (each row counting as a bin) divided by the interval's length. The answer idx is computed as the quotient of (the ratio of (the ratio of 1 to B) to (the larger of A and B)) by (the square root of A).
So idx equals 0.347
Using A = 1.55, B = 1.500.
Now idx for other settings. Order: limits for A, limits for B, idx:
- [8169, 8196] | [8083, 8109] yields 0.351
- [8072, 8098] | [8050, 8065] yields 0.352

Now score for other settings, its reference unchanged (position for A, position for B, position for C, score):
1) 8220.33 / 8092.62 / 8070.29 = 31.3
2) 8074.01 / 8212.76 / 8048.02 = 35.0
